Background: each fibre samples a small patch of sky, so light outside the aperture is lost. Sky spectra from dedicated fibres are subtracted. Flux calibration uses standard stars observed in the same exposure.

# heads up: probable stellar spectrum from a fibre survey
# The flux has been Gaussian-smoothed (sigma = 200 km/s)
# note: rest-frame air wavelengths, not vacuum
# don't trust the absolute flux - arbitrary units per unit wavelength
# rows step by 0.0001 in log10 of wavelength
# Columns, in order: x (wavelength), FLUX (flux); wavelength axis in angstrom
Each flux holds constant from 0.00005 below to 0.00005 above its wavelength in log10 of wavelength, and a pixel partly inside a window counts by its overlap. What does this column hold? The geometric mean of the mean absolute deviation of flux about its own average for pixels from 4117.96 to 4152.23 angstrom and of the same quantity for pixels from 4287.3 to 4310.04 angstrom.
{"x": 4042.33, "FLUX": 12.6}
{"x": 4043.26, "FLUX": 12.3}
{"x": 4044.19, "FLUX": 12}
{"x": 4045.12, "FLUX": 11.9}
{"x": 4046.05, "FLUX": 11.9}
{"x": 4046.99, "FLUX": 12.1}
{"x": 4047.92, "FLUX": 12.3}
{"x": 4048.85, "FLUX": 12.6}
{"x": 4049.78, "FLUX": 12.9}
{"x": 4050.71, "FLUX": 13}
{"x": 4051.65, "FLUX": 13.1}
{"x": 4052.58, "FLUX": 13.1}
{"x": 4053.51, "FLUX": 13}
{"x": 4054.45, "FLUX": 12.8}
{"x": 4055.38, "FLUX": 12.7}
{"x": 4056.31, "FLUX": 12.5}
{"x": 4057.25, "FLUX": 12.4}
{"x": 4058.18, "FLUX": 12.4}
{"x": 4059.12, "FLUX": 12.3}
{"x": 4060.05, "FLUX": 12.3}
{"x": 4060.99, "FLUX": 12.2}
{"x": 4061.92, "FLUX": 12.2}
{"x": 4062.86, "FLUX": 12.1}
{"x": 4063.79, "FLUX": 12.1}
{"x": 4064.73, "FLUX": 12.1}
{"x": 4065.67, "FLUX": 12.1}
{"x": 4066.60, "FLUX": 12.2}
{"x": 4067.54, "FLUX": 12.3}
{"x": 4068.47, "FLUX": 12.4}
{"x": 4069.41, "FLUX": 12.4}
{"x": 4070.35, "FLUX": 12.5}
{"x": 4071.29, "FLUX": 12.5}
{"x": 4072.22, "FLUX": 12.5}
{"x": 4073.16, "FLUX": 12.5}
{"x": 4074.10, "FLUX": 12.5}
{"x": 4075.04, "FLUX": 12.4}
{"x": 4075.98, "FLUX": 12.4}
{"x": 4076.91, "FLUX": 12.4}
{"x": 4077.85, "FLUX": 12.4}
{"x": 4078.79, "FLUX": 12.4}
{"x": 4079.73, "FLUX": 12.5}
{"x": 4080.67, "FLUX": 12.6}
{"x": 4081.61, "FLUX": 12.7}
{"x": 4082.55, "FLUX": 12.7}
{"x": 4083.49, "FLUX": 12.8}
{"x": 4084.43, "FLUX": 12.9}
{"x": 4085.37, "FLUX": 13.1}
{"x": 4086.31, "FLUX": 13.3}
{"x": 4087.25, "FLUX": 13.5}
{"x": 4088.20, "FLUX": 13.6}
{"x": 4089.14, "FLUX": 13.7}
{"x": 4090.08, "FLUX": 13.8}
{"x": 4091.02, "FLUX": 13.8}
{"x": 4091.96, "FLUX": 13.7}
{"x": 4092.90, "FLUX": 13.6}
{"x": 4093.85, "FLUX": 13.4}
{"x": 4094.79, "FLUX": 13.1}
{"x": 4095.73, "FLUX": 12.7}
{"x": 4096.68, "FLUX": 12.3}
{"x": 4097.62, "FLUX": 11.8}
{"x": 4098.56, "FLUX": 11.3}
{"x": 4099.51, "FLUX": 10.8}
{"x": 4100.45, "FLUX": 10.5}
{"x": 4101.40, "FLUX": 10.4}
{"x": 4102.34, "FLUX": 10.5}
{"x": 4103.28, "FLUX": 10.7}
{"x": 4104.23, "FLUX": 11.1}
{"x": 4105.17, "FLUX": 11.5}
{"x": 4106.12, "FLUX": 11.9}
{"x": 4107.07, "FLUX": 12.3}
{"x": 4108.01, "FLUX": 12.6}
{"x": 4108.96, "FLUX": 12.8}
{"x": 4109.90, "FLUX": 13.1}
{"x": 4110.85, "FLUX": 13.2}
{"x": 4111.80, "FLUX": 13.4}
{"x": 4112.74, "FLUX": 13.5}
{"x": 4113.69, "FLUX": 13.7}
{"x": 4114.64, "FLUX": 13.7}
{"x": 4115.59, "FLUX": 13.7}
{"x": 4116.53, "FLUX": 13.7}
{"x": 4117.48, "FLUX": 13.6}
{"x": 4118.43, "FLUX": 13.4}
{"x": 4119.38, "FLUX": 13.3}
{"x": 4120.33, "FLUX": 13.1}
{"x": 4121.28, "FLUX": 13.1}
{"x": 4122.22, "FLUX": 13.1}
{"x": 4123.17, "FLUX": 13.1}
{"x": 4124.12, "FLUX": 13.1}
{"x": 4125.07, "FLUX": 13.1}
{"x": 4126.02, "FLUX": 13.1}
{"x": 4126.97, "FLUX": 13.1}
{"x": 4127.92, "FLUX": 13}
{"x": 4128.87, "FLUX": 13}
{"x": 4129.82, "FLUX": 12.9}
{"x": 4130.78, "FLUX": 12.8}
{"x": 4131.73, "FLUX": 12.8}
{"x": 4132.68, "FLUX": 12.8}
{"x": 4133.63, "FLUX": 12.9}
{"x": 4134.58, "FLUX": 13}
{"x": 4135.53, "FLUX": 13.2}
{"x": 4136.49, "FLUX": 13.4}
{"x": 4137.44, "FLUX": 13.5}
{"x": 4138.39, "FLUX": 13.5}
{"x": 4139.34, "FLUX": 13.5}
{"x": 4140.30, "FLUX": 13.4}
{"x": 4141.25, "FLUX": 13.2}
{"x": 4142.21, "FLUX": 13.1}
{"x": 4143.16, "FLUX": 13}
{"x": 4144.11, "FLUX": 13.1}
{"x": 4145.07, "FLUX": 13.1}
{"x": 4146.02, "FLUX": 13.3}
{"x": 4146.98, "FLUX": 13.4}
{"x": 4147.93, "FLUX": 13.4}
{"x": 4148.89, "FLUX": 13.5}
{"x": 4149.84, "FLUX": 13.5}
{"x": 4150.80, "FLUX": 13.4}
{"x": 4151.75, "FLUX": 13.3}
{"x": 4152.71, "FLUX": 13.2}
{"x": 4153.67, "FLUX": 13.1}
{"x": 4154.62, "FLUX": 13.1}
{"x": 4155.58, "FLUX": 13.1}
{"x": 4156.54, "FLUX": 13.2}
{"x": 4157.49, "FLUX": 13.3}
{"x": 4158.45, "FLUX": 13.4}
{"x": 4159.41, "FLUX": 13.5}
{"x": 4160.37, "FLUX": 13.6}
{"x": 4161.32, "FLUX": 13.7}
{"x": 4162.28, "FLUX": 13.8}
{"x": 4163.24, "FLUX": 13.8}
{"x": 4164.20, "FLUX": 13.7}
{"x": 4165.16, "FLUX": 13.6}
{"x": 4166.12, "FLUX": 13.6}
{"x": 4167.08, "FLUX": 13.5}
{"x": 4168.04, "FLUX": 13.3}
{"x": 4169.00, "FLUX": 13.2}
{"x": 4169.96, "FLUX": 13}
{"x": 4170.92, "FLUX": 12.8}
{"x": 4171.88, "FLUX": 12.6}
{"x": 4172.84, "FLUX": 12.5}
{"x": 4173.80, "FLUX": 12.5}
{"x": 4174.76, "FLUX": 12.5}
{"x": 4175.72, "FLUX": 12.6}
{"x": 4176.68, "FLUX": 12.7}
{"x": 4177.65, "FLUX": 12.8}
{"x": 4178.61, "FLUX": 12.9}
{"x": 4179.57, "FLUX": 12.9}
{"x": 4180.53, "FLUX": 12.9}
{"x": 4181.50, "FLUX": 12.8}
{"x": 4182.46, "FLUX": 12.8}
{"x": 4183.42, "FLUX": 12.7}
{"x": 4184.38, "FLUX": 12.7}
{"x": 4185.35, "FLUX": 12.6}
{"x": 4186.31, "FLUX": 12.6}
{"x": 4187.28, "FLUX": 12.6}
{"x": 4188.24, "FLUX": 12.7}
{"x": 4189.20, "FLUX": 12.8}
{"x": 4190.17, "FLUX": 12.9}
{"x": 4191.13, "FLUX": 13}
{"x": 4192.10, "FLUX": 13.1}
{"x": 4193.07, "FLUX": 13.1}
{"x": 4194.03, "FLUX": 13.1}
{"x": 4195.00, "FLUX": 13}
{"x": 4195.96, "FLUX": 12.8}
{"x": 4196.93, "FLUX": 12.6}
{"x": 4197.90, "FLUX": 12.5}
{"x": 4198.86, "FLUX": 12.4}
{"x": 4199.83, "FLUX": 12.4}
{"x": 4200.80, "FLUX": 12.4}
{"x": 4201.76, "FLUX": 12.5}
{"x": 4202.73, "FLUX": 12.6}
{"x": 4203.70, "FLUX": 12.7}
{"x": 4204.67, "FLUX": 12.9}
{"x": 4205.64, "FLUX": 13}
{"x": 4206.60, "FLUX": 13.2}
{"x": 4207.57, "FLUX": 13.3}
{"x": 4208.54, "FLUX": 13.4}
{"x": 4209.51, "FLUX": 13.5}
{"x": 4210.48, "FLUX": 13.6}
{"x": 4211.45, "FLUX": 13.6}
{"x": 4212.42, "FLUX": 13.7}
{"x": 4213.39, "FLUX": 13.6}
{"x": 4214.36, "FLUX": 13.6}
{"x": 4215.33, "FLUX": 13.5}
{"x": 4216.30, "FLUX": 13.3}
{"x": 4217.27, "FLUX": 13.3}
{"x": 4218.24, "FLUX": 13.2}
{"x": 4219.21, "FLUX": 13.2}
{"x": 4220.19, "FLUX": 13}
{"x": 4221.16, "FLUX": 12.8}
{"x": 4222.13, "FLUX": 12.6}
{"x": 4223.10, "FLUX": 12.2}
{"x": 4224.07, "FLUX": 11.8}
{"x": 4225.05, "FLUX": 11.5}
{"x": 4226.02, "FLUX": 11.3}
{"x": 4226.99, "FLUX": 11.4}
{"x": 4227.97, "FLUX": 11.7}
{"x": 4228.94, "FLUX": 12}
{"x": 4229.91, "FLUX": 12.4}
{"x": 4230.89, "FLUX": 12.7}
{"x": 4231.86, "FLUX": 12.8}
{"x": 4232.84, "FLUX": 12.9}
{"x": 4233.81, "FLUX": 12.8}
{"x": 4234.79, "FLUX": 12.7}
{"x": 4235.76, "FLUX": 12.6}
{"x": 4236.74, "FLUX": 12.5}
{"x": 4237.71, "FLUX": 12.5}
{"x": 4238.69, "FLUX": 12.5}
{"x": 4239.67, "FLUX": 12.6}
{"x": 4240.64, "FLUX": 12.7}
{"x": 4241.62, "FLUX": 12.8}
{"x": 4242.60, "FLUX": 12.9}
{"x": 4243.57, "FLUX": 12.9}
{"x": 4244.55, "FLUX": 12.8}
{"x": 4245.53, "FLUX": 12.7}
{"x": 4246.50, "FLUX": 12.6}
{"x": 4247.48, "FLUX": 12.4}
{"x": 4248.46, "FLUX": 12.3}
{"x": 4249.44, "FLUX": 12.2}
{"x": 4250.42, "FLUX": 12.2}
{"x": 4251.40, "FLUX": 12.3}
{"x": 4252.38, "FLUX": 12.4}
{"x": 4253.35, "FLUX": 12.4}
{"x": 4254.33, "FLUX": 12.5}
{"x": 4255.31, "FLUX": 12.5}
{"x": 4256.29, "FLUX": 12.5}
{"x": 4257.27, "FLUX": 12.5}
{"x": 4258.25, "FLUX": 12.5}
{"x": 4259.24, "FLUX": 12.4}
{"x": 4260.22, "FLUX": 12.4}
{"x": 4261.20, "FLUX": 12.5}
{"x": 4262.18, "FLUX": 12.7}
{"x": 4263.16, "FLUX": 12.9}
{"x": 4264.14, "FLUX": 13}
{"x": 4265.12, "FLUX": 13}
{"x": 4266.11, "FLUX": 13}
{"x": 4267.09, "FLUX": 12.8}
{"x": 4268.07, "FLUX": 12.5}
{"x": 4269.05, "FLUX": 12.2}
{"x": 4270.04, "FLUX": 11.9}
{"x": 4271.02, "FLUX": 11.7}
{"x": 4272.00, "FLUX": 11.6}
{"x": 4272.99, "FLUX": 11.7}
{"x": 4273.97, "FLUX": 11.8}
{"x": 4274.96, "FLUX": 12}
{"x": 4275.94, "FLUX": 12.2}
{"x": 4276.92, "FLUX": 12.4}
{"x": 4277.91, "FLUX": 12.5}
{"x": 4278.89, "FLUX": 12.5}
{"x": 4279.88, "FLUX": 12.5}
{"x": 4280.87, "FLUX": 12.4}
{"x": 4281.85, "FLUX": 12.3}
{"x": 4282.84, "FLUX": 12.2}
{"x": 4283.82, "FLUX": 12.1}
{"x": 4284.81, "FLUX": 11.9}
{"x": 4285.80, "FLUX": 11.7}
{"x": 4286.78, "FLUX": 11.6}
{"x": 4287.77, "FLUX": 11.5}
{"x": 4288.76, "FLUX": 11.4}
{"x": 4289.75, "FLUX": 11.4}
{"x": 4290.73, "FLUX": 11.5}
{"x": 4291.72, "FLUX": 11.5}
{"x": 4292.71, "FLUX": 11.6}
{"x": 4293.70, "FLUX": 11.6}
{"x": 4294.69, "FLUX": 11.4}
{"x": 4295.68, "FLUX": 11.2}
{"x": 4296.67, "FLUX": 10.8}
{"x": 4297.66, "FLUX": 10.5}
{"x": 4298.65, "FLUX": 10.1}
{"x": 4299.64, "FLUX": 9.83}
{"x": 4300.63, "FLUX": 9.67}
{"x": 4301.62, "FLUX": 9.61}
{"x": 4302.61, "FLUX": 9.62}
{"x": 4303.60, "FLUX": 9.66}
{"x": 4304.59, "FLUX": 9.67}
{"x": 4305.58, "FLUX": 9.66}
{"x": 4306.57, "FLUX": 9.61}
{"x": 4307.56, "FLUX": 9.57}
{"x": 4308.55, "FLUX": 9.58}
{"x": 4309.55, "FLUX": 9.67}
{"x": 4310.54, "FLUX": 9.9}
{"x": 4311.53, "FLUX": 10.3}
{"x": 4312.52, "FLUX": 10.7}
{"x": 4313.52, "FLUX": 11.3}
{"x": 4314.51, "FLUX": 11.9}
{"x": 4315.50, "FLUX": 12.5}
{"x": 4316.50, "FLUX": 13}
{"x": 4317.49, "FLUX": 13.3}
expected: 0.39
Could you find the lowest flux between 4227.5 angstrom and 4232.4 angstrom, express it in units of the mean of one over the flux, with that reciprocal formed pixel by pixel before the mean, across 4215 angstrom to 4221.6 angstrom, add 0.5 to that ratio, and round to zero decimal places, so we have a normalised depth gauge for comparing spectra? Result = 155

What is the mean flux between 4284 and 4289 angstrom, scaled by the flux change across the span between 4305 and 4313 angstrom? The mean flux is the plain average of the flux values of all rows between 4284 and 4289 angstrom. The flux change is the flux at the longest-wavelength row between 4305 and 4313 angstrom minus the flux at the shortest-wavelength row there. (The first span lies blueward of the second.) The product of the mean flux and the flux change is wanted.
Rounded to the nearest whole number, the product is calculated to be 12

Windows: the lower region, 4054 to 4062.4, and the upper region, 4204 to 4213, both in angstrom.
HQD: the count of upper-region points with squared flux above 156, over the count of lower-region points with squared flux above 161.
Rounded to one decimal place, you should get 4.5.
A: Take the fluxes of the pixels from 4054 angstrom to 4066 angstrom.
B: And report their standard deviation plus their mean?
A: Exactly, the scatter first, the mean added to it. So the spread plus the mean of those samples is 12.55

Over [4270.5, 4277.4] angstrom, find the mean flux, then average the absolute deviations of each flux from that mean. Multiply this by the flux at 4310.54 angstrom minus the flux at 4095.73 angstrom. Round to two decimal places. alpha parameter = -0.69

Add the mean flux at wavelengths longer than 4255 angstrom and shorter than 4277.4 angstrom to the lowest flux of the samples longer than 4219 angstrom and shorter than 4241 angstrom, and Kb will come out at 23.7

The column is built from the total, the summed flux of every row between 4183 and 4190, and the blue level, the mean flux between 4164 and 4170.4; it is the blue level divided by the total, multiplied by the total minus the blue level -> 11.4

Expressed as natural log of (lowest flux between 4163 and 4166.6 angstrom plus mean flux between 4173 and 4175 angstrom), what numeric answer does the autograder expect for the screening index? 3.26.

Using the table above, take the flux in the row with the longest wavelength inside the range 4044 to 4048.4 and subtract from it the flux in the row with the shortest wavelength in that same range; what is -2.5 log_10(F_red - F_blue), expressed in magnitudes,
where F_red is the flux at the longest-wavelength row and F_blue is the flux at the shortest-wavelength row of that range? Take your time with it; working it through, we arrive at 1.3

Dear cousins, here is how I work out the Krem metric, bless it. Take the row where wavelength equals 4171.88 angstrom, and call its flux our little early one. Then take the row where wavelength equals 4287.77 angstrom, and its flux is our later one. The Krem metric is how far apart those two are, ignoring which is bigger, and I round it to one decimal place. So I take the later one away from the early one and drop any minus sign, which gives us 1.1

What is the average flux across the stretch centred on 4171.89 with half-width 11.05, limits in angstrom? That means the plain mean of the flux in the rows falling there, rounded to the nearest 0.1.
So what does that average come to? 13.1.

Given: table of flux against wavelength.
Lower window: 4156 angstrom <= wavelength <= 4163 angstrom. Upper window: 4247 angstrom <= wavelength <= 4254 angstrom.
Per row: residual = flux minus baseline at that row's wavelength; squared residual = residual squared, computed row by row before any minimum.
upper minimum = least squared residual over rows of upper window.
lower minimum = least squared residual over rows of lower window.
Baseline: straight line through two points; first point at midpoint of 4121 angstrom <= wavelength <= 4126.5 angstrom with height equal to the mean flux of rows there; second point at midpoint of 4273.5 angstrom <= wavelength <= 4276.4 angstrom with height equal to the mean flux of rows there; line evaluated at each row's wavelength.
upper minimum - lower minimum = -0.11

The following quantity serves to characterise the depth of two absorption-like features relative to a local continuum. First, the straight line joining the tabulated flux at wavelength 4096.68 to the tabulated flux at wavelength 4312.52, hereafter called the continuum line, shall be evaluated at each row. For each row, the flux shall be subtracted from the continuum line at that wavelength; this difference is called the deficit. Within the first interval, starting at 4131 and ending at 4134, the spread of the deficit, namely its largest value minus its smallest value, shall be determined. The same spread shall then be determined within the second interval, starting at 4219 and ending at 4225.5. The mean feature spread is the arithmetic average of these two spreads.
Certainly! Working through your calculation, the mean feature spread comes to 0.89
